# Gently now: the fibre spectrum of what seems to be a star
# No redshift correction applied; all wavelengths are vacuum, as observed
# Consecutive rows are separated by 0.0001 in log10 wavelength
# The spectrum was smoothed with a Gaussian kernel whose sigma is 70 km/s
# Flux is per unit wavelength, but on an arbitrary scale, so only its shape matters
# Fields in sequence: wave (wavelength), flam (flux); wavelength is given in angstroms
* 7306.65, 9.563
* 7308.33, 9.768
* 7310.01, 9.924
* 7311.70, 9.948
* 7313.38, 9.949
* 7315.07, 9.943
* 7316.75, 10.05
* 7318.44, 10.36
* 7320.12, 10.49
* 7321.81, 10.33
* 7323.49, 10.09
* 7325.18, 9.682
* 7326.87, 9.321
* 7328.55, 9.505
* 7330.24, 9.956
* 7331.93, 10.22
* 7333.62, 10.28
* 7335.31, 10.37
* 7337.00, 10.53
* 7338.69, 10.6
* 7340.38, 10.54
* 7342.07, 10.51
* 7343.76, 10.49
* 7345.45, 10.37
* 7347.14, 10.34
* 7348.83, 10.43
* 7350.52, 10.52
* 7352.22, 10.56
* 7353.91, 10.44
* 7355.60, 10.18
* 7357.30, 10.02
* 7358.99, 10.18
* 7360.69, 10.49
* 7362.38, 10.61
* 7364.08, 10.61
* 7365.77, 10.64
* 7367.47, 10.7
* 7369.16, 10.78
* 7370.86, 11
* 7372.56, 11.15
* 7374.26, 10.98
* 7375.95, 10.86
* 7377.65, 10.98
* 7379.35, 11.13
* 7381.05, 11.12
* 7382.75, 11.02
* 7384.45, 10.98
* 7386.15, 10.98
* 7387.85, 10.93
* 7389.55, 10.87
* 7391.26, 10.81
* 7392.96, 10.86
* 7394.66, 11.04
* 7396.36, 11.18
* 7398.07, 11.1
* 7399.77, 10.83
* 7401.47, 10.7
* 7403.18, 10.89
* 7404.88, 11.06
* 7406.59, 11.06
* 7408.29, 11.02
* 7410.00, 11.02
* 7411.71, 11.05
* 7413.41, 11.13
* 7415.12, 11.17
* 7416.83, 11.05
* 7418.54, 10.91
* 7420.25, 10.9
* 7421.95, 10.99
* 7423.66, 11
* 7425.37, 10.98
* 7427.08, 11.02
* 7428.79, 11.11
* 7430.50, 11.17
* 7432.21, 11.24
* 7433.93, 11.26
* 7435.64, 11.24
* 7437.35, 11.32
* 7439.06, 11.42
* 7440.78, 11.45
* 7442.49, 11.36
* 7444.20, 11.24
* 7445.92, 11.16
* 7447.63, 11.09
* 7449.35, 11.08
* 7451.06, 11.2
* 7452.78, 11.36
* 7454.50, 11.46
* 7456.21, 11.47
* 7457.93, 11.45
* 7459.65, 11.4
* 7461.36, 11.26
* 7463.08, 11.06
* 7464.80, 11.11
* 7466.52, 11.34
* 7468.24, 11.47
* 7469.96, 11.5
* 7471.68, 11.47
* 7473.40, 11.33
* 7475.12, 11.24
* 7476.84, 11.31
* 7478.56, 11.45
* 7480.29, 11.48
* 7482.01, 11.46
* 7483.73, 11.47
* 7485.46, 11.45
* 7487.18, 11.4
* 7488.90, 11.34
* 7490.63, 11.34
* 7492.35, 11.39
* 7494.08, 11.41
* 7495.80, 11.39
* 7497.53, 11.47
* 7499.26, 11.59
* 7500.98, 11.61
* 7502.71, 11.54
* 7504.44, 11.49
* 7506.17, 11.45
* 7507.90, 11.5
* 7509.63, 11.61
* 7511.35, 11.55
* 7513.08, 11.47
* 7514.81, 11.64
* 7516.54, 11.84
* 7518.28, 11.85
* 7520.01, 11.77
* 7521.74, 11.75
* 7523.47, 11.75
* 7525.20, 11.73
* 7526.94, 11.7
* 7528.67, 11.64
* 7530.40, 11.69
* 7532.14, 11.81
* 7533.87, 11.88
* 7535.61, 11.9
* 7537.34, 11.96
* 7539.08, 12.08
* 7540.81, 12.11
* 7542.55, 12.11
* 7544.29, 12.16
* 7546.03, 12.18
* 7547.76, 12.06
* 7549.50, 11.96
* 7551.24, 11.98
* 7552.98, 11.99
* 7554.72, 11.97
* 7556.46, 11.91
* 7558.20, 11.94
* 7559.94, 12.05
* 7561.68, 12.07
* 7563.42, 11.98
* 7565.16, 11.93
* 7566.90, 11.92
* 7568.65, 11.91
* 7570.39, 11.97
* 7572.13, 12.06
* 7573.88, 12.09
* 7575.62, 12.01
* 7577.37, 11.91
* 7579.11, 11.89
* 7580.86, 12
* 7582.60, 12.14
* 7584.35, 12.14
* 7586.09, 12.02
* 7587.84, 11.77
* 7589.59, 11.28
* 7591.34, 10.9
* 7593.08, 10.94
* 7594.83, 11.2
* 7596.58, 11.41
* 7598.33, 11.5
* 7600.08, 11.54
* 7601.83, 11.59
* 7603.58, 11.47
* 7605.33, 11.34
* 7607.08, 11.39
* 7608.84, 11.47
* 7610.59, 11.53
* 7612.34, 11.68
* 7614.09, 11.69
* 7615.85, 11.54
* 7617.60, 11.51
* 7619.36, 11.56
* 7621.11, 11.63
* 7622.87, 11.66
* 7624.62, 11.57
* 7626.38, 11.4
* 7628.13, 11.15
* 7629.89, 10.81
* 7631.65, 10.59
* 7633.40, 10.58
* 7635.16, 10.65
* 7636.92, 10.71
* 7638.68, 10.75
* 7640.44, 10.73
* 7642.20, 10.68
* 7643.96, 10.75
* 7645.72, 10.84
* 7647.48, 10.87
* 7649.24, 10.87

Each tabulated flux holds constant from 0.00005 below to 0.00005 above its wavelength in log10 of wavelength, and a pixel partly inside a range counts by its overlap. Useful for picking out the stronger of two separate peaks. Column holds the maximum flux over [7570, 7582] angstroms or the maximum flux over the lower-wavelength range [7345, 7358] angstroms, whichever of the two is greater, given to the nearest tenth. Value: 12.1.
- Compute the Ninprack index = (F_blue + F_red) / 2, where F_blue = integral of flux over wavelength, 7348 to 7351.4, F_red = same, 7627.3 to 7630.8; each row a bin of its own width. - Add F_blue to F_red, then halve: 37.0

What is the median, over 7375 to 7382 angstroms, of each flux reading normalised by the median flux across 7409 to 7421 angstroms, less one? 0.00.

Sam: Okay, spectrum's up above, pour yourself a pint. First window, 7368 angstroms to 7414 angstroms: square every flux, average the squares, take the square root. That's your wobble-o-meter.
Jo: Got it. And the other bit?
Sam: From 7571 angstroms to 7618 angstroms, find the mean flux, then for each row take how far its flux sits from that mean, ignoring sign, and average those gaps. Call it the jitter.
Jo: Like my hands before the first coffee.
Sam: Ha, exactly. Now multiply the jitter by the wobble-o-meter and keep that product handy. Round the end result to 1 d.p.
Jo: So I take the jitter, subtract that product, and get -2.8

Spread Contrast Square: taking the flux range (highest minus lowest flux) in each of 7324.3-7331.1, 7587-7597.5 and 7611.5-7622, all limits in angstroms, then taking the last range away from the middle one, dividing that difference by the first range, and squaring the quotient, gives 1.2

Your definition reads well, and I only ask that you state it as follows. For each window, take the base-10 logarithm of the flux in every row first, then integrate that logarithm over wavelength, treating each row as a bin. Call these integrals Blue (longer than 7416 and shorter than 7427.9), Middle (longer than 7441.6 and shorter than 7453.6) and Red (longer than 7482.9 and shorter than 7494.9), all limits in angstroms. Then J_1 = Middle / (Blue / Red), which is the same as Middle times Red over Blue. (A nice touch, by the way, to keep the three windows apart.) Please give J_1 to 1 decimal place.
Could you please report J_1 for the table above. 12.9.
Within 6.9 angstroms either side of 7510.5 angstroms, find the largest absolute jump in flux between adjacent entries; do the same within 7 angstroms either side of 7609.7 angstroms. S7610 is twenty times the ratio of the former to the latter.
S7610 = 27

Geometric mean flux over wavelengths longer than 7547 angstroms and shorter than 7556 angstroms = 12.0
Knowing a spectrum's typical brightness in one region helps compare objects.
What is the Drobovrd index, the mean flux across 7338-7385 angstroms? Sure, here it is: 10.65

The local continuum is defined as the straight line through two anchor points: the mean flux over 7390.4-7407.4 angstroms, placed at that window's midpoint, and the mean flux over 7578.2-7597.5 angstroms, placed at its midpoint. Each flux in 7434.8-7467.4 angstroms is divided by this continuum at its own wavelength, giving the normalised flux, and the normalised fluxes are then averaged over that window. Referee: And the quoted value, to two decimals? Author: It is 1.01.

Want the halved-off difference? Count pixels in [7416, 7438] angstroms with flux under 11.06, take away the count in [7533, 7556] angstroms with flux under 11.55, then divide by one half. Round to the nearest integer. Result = 14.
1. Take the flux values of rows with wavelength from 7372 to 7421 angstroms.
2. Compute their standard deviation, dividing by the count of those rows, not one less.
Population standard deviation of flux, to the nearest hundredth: 0.12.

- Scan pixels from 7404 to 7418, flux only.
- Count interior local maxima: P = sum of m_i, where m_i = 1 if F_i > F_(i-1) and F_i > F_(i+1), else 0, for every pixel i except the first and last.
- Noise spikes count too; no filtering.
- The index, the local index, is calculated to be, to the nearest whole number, 1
